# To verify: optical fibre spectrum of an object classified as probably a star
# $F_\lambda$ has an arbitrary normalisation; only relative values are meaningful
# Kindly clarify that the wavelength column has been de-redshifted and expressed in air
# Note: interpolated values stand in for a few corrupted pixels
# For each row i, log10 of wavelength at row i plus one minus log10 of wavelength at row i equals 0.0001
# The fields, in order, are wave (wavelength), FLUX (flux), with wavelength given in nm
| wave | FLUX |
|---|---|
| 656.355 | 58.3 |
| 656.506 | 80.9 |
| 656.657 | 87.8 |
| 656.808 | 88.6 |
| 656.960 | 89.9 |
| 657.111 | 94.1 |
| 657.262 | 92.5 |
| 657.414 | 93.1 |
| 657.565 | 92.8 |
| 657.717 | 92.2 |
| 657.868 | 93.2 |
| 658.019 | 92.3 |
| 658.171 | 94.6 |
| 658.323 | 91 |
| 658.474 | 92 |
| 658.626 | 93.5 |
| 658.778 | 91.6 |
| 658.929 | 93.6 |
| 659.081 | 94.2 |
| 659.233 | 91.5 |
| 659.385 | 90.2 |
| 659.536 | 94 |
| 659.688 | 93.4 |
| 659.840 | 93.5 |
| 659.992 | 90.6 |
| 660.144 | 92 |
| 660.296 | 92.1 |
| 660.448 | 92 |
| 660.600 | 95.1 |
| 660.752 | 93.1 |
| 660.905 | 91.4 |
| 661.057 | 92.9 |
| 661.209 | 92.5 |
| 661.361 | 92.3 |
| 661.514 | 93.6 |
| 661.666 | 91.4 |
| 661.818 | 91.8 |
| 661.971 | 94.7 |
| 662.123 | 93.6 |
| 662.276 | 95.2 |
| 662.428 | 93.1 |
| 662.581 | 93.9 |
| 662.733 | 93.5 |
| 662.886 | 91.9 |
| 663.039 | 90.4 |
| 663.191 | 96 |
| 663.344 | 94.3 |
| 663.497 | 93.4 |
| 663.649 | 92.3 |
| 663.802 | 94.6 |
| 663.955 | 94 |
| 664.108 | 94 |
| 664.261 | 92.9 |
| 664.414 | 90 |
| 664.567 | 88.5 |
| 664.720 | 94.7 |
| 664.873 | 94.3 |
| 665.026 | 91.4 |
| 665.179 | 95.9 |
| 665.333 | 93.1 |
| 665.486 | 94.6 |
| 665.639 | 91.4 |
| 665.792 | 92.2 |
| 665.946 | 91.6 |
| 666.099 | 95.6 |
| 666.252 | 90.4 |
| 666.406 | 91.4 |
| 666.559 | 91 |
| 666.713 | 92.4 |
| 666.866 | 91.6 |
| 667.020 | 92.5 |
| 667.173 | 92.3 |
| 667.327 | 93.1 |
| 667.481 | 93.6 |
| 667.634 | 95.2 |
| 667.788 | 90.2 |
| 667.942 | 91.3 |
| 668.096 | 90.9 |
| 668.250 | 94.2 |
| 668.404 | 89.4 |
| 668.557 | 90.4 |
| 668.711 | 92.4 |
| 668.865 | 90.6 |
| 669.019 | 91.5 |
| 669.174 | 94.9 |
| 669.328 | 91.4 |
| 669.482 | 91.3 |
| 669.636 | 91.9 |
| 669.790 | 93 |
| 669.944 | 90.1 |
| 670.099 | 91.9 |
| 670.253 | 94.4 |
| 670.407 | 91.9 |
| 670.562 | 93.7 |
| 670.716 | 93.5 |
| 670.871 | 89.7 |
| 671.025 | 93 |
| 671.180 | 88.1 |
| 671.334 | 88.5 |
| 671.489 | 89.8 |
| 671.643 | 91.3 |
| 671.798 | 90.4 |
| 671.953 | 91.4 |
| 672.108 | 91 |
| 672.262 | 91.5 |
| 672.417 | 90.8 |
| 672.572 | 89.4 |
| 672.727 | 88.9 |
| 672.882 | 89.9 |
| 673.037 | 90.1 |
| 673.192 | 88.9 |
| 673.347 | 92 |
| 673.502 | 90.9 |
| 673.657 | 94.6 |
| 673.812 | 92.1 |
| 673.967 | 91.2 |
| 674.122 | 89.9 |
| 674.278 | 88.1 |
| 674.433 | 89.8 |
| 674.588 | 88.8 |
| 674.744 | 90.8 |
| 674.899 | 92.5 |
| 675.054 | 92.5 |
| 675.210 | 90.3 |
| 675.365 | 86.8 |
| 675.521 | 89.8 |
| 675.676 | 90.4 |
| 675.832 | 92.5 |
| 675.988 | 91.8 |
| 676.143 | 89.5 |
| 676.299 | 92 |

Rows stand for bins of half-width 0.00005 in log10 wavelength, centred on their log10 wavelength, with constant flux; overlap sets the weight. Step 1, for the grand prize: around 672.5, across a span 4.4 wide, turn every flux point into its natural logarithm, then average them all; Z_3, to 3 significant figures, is 4.51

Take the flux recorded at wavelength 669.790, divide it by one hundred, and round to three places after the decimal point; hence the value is 0.930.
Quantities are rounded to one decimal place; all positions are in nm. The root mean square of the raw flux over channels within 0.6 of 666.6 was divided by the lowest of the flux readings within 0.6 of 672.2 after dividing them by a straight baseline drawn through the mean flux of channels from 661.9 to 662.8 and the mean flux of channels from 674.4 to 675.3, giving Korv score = 94.7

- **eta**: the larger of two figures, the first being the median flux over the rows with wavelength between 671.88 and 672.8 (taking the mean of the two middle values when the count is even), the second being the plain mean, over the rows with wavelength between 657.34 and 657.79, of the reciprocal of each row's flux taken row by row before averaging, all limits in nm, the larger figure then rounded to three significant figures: 90.9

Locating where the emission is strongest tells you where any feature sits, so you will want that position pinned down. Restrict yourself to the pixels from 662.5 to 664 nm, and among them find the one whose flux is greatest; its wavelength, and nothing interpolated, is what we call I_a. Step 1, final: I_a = 663.191 nm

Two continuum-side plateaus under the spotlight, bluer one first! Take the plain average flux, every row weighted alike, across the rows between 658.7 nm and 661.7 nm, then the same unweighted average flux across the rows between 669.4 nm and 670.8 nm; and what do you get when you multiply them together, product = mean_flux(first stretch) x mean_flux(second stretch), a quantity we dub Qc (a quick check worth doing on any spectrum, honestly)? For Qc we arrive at 8553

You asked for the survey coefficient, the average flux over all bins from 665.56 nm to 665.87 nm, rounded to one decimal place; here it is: 91.8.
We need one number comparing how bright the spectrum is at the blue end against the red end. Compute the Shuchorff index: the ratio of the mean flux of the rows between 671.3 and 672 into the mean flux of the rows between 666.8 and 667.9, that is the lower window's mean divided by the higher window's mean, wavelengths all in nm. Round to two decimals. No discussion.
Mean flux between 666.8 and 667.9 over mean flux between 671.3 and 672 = 1.03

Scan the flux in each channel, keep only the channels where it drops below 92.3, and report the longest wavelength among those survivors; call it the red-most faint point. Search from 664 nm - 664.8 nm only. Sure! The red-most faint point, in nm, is 664.567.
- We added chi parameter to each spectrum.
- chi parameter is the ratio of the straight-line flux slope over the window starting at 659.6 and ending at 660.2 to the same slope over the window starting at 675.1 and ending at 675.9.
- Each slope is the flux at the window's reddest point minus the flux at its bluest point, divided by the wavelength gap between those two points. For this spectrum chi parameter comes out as -0.9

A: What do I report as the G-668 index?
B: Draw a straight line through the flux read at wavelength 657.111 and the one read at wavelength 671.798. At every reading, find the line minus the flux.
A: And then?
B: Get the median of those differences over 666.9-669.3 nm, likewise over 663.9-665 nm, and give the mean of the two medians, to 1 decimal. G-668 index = -1.2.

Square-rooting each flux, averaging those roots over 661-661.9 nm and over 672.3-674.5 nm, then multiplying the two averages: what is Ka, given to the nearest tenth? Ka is 91.4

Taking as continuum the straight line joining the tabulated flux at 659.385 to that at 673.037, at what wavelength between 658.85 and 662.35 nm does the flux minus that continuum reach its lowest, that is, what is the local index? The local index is 659.385 nm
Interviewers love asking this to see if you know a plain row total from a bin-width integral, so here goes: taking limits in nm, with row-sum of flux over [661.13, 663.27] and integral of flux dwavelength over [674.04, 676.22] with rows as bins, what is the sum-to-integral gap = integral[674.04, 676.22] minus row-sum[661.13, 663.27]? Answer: -1107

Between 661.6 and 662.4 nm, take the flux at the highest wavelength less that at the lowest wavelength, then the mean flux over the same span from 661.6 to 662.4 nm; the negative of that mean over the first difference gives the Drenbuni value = -25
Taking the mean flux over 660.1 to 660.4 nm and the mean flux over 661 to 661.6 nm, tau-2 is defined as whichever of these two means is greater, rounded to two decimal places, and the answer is 92.82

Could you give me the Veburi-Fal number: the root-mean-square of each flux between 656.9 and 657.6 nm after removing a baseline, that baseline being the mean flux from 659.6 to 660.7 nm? 1.4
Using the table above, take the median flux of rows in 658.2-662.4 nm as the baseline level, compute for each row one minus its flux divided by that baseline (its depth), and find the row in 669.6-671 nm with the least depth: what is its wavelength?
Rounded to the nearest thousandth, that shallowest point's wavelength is 670.253 nm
